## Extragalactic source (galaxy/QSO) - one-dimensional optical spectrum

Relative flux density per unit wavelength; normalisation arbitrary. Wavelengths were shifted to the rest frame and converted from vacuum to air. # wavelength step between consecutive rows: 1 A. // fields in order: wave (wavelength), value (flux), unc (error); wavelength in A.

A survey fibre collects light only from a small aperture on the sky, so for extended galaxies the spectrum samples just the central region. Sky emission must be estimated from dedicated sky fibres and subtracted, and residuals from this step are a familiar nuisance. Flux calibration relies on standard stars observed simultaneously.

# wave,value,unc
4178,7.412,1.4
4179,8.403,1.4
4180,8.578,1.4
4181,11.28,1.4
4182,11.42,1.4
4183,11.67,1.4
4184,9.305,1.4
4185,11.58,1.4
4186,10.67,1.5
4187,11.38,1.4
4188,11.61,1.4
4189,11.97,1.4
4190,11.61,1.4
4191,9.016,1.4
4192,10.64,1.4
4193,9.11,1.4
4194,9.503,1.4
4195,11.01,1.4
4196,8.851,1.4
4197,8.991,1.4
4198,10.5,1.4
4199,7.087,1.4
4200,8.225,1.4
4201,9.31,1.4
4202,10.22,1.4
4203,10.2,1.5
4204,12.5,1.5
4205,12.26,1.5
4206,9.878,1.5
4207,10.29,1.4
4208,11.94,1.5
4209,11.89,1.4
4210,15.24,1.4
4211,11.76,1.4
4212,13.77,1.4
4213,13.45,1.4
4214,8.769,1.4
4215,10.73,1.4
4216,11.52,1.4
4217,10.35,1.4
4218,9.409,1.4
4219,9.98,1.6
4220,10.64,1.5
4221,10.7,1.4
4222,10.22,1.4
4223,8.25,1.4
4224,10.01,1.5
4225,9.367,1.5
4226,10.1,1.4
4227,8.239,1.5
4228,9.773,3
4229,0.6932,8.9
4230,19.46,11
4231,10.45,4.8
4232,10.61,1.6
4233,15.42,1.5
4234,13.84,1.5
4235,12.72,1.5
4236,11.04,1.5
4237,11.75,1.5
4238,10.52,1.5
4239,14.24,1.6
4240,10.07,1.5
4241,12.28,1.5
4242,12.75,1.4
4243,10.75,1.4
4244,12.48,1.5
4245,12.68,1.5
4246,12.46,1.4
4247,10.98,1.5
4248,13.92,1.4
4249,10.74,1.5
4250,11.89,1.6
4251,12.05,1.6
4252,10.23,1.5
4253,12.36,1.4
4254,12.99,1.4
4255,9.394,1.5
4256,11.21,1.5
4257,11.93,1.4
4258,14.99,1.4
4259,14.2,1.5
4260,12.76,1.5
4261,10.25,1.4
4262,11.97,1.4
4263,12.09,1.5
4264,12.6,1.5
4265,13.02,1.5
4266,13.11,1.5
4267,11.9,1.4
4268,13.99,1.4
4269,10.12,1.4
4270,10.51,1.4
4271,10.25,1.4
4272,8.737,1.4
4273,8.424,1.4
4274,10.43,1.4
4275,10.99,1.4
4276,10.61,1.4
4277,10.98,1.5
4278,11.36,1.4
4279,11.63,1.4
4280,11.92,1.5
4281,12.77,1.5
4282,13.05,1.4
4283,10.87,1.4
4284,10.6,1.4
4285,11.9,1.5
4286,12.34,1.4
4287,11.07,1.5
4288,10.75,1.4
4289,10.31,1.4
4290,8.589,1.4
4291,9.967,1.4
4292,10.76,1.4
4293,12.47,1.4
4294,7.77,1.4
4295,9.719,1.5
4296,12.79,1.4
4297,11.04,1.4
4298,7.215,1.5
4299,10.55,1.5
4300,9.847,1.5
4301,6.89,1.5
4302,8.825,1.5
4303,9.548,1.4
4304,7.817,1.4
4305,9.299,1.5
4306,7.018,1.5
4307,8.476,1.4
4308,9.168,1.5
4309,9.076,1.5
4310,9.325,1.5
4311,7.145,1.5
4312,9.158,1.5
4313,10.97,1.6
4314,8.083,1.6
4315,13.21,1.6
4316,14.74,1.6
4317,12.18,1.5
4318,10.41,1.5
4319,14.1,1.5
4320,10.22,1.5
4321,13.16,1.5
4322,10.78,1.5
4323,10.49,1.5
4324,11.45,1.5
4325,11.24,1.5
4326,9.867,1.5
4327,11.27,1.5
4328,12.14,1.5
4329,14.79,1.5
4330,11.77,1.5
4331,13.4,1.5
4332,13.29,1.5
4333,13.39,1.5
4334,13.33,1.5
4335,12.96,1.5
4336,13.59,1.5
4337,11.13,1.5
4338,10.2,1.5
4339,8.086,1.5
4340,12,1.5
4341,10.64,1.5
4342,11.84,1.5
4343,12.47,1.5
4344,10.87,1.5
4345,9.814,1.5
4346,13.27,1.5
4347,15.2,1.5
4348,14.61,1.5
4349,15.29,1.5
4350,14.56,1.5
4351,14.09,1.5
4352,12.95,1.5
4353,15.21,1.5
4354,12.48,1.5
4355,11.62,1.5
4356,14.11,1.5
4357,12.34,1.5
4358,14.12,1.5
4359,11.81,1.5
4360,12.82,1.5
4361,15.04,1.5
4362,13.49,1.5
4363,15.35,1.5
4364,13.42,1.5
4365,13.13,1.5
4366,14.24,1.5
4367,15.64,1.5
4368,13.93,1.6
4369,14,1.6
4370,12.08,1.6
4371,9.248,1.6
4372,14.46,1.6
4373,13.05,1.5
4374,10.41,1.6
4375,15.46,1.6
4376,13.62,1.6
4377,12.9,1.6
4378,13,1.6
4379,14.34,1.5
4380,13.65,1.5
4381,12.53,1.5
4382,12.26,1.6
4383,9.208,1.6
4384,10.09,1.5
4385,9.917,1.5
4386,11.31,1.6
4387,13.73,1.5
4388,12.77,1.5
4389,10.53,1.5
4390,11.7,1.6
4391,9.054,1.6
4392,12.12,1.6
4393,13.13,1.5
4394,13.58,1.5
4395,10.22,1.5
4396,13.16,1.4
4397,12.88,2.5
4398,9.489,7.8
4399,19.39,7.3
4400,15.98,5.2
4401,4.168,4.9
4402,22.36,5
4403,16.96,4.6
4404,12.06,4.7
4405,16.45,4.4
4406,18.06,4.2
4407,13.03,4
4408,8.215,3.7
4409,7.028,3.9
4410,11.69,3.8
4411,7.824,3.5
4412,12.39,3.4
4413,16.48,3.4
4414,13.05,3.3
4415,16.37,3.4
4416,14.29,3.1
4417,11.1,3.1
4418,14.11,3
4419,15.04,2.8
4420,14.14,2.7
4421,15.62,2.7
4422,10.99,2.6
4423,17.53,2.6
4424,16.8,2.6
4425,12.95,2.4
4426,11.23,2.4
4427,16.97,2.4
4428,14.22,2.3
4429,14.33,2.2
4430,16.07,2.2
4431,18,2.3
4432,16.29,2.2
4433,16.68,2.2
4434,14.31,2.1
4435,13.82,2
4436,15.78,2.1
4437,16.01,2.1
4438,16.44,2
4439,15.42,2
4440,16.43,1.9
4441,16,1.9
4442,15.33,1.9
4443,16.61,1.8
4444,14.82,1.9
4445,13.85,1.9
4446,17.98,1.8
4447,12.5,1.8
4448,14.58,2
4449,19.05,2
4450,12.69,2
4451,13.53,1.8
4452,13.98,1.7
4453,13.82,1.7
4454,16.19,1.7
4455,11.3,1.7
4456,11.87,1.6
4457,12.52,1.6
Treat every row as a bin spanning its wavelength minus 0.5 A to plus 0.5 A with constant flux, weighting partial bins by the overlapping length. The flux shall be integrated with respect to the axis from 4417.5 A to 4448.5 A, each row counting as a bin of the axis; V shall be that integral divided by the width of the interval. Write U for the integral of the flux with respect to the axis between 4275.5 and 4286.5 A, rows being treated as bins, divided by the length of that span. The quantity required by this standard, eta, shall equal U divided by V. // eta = 0.77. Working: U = 11.6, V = 15.2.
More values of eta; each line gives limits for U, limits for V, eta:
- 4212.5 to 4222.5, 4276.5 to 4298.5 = 0.97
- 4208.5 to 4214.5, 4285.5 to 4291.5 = 1.19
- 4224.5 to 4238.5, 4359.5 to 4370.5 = 0.79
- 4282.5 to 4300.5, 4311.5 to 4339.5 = 0.89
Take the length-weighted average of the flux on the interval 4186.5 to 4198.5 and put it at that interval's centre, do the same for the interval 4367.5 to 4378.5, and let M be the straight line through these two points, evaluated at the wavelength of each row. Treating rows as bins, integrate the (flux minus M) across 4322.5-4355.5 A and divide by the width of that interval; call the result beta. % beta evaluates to 0.0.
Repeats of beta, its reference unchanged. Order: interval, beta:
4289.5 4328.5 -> -1.8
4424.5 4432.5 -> 1.3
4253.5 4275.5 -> 0.3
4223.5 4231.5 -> -1.1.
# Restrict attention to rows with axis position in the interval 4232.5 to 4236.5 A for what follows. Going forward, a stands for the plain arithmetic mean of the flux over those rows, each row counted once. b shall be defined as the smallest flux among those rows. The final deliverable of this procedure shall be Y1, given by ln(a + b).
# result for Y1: 3.19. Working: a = 13.3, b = 11.04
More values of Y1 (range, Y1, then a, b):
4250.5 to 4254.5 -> 3.10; 11.9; 10.23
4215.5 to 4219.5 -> 2.98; 10.3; 9.409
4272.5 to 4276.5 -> 2.92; 10.1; 8.424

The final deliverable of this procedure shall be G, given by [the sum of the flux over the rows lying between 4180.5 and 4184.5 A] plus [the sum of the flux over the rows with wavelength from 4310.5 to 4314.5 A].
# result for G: 79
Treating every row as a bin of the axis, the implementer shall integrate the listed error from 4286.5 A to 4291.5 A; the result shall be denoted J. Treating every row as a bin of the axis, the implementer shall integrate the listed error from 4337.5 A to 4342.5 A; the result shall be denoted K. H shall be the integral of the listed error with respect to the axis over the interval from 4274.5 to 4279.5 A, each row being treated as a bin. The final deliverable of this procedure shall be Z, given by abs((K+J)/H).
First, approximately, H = 7.10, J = 7.1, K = 7.50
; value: 2.06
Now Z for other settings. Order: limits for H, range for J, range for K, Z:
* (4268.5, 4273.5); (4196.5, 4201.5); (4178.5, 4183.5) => 2.00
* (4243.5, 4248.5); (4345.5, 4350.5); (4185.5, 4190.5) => 2.00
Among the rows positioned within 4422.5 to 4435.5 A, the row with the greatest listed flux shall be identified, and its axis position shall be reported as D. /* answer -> 4431 A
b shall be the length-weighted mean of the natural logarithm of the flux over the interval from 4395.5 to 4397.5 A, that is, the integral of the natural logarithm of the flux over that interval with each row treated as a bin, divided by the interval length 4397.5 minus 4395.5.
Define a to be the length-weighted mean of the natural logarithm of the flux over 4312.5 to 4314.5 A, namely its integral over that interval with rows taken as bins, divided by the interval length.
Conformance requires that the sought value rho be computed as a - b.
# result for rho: -0.3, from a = 2.24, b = 2.57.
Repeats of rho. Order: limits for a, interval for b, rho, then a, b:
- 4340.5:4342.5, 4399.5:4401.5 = 0.3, 2.42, 2.10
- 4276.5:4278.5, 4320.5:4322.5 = -0.1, 2.41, 2.48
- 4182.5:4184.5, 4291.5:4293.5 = -0.1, 2.34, 2.45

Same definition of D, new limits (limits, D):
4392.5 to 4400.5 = 4399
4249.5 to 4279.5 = 4258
